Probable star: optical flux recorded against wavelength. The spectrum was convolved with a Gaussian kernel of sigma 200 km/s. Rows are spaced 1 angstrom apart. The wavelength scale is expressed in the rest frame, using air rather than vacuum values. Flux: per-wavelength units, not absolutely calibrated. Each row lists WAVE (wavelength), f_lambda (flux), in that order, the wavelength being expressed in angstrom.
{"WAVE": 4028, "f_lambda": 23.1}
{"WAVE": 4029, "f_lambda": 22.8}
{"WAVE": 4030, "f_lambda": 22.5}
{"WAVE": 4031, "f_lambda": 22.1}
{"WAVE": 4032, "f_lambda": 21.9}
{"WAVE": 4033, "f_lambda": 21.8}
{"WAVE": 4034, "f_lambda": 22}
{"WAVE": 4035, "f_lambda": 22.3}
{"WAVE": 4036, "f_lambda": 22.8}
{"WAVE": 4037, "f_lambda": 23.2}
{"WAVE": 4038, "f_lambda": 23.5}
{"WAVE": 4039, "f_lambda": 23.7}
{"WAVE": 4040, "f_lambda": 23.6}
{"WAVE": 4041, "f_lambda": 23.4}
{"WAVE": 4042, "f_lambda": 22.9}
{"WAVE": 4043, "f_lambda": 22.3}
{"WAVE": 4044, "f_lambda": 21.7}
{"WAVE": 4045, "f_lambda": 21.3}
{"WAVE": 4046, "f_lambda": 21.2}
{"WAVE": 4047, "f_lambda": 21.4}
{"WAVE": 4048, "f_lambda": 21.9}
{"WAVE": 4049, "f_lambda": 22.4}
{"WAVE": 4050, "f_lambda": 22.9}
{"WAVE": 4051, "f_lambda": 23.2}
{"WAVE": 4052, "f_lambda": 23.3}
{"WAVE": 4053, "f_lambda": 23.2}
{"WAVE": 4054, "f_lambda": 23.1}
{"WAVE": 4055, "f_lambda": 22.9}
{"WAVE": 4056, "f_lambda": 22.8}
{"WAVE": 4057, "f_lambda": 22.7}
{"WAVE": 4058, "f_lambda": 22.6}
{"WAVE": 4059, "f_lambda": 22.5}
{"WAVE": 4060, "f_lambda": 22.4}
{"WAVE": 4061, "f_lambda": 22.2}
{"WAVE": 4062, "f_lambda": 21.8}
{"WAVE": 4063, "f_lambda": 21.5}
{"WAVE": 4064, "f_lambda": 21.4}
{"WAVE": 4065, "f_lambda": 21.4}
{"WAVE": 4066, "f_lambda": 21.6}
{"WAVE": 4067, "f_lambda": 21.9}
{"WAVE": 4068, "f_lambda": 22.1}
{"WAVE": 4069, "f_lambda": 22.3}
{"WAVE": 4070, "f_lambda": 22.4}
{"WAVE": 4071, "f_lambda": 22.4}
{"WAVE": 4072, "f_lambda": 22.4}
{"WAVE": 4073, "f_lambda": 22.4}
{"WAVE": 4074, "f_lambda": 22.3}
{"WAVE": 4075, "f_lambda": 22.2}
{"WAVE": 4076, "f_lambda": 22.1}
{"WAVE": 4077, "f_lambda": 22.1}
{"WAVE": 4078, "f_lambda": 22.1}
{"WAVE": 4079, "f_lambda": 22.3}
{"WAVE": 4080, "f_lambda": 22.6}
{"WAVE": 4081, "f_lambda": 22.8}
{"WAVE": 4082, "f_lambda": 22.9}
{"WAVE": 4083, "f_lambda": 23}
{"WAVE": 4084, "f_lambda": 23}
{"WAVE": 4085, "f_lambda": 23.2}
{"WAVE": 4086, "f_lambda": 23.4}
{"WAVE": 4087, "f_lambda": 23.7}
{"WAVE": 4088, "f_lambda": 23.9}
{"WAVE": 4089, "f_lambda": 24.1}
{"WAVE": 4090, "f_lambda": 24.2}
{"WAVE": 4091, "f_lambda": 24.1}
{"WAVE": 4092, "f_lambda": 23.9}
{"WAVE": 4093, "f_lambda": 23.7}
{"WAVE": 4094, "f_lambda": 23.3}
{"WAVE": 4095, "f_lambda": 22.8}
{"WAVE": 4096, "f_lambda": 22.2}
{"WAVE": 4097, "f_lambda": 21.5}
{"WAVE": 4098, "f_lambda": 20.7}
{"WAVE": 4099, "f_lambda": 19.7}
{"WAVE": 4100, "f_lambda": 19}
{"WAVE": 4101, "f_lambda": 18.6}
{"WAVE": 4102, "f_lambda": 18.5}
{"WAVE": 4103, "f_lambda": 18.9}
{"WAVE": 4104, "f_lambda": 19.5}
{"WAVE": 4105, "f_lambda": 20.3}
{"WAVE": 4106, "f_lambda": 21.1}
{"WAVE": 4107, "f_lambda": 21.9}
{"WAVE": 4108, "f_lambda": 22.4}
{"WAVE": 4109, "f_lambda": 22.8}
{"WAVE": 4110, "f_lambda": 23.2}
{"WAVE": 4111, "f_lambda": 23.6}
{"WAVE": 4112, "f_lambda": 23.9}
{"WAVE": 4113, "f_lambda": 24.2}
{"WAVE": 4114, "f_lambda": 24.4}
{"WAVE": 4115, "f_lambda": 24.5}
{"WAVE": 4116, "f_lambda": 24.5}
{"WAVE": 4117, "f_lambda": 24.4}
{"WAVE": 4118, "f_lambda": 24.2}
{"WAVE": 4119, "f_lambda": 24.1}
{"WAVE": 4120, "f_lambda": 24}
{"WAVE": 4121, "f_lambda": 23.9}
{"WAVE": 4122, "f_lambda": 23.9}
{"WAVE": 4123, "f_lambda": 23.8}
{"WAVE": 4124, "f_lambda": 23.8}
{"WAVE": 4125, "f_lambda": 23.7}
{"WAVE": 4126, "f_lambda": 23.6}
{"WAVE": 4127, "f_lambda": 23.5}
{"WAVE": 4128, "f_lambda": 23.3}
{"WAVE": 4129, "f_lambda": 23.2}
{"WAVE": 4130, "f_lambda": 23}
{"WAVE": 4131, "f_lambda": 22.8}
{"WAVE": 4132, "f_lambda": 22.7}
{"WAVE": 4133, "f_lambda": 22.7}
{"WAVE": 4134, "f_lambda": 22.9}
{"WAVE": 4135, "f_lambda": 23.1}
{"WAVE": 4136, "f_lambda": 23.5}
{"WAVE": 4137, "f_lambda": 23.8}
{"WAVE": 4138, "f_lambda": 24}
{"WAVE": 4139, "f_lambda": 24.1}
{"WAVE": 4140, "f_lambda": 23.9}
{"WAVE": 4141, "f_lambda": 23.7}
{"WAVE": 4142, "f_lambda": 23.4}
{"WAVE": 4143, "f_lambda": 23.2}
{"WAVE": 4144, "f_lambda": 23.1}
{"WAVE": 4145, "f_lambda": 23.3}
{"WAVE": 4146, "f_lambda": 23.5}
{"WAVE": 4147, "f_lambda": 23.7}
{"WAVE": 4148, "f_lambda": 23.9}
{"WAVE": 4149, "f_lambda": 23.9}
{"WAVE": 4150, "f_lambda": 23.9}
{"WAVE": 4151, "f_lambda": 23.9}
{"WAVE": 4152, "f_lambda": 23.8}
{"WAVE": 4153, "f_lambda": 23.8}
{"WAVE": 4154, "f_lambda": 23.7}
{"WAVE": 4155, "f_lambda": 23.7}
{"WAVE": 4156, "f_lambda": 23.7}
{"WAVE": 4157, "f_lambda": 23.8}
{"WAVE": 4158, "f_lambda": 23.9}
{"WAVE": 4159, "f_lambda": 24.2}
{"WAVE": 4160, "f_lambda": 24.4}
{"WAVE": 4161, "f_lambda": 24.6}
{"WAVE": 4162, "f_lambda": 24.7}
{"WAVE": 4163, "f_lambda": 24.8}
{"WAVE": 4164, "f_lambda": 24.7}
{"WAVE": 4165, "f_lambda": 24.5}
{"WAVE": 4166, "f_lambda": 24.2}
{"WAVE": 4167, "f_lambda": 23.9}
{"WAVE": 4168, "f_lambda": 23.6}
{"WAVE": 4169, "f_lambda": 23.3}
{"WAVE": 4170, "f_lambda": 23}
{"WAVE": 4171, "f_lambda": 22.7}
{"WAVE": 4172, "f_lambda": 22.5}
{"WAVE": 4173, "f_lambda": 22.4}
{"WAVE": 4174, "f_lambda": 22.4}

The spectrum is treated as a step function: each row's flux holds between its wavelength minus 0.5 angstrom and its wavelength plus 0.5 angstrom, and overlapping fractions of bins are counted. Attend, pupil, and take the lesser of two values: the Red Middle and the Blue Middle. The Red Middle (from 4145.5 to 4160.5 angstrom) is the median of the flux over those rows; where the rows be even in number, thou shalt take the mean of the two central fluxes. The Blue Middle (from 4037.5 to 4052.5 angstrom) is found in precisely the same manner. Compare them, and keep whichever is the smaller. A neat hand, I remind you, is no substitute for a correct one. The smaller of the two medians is 22.9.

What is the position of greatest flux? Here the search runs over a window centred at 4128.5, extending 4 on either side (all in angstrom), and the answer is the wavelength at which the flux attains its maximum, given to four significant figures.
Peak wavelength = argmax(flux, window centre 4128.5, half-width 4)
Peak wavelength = 4125 angstrom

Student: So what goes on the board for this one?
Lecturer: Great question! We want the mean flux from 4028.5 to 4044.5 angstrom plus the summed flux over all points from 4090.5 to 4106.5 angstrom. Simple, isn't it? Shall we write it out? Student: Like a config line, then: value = 360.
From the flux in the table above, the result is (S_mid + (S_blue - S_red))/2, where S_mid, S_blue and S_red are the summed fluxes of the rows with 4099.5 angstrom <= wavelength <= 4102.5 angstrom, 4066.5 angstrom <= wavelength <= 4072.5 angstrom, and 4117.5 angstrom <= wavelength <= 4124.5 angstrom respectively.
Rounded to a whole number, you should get 11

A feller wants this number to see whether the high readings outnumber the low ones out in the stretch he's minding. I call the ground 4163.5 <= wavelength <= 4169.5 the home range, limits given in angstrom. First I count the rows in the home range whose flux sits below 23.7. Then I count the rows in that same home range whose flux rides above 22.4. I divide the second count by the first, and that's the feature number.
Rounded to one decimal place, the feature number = 3.0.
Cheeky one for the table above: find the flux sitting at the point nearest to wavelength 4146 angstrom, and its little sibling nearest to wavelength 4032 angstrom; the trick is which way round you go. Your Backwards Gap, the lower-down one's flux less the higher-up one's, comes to -1.6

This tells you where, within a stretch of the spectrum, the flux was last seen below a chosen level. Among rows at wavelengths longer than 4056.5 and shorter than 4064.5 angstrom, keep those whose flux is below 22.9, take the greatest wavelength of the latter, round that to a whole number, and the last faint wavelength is 4064 angstrom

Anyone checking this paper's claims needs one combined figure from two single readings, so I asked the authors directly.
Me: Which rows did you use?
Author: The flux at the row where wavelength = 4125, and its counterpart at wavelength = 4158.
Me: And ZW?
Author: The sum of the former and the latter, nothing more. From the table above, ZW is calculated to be 47.6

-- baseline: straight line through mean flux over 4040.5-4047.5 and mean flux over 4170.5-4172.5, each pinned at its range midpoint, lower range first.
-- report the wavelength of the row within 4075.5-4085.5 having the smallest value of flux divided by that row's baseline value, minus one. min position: 4078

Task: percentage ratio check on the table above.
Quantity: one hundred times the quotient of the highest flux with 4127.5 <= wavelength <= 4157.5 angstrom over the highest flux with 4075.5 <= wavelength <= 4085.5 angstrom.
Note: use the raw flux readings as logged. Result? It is 104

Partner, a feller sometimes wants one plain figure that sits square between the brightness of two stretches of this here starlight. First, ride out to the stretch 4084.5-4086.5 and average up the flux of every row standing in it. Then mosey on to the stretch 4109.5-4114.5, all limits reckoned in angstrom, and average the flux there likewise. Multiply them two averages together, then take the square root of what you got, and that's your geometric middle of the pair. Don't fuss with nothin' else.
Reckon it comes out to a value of 23.6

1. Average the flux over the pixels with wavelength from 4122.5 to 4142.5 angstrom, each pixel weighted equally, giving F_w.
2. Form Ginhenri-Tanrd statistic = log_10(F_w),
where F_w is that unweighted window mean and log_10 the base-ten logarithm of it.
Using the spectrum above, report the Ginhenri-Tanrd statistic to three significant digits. 1.37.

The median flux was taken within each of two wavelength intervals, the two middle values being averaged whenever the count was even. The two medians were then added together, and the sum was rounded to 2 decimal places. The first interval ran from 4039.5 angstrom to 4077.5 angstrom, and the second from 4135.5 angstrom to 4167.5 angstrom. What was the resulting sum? 46.25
